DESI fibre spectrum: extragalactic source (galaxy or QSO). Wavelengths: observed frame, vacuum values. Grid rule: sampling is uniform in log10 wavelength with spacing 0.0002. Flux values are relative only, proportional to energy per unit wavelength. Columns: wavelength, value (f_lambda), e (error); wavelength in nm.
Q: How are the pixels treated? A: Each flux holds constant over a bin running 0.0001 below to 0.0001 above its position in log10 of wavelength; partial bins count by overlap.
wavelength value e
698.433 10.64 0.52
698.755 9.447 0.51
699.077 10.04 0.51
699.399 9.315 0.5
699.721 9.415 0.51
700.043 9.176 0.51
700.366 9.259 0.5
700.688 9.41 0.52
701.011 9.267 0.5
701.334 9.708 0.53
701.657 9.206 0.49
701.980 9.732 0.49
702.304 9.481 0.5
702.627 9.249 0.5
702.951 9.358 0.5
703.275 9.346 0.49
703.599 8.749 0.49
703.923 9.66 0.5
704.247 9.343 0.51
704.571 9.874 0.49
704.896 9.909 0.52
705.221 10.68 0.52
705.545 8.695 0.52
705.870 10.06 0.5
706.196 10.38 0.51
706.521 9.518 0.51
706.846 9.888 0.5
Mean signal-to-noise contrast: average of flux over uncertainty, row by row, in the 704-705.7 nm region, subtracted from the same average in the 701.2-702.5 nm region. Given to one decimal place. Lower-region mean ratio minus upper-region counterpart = 0.0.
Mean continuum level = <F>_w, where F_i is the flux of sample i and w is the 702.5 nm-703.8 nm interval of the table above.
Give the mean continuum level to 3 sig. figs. 9.18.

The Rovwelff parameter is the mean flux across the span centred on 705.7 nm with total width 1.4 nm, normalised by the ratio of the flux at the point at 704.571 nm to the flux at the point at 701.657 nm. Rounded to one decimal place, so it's 9.3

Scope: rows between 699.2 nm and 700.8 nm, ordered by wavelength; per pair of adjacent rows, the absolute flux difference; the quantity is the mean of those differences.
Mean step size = 0.1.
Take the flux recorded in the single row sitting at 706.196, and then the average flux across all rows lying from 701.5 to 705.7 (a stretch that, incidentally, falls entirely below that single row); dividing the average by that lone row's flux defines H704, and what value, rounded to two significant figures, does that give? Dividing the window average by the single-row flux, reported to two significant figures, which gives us 0.91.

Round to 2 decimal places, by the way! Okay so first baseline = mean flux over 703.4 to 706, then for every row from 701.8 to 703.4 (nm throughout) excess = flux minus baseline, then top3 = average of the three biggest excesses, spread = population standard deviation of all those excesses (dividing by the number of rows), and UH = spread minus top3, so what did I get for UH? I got 0.26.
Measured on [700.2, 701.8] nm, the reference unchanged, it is 0.34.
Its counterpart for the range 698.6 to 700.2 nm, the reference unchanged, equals 0.28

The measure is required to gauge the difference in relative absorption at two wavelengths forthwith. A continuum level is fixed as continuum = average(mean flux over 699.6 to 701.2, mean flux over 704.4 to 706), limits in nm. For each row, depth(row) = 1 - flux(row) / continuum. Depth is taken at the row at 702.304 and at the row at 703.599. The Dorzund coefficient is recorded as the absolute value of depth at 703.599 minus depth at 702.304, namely 0.08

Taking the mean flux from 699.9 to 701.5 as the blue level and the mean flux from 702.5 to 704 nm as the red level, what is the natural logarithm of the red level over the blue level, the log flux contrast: -0.01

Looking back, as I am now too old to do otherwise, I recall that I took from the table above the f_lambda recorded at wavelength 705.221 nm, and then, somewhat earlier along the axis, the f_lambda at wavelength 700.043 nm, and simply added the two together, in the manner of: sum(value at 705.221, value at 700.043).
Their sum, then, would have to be 19.9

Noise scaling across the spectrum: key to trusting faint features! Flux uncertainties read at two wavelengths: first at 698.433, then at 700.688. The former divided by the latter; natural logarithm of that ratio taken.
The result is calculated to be 0.00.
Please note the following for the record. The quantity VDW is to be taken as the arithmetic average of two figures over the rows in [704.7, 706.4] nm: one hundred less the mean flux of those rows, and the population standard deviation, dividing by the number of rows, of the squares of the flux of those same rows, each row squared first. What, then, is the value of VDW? 51.6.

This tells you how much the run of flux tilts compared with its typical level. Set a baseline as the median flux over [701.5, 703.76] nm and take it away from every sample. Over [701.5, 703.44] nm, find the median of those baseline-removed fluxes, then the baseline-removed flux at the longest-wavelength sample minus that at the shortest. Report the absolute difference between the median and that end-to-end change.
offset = 0.13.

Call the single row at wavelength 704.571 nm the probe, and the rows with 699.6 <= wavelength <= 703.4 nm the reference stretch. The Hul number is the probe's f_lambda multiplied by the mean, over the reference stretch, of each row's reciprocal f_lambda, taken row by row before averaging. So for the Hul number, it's 1.05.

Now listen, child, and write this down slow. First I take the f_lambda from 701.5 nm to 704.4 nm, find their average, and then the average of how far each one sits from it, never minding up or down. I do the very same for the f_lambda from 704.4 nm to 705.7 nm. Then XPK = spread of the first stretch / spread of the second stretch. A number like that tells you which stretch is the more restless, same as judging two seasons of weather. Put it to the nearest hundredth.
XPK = 0.34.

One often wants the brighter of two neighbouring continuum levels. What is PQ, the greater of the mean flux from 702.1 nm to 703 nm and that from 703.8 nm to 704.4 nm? 9.50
